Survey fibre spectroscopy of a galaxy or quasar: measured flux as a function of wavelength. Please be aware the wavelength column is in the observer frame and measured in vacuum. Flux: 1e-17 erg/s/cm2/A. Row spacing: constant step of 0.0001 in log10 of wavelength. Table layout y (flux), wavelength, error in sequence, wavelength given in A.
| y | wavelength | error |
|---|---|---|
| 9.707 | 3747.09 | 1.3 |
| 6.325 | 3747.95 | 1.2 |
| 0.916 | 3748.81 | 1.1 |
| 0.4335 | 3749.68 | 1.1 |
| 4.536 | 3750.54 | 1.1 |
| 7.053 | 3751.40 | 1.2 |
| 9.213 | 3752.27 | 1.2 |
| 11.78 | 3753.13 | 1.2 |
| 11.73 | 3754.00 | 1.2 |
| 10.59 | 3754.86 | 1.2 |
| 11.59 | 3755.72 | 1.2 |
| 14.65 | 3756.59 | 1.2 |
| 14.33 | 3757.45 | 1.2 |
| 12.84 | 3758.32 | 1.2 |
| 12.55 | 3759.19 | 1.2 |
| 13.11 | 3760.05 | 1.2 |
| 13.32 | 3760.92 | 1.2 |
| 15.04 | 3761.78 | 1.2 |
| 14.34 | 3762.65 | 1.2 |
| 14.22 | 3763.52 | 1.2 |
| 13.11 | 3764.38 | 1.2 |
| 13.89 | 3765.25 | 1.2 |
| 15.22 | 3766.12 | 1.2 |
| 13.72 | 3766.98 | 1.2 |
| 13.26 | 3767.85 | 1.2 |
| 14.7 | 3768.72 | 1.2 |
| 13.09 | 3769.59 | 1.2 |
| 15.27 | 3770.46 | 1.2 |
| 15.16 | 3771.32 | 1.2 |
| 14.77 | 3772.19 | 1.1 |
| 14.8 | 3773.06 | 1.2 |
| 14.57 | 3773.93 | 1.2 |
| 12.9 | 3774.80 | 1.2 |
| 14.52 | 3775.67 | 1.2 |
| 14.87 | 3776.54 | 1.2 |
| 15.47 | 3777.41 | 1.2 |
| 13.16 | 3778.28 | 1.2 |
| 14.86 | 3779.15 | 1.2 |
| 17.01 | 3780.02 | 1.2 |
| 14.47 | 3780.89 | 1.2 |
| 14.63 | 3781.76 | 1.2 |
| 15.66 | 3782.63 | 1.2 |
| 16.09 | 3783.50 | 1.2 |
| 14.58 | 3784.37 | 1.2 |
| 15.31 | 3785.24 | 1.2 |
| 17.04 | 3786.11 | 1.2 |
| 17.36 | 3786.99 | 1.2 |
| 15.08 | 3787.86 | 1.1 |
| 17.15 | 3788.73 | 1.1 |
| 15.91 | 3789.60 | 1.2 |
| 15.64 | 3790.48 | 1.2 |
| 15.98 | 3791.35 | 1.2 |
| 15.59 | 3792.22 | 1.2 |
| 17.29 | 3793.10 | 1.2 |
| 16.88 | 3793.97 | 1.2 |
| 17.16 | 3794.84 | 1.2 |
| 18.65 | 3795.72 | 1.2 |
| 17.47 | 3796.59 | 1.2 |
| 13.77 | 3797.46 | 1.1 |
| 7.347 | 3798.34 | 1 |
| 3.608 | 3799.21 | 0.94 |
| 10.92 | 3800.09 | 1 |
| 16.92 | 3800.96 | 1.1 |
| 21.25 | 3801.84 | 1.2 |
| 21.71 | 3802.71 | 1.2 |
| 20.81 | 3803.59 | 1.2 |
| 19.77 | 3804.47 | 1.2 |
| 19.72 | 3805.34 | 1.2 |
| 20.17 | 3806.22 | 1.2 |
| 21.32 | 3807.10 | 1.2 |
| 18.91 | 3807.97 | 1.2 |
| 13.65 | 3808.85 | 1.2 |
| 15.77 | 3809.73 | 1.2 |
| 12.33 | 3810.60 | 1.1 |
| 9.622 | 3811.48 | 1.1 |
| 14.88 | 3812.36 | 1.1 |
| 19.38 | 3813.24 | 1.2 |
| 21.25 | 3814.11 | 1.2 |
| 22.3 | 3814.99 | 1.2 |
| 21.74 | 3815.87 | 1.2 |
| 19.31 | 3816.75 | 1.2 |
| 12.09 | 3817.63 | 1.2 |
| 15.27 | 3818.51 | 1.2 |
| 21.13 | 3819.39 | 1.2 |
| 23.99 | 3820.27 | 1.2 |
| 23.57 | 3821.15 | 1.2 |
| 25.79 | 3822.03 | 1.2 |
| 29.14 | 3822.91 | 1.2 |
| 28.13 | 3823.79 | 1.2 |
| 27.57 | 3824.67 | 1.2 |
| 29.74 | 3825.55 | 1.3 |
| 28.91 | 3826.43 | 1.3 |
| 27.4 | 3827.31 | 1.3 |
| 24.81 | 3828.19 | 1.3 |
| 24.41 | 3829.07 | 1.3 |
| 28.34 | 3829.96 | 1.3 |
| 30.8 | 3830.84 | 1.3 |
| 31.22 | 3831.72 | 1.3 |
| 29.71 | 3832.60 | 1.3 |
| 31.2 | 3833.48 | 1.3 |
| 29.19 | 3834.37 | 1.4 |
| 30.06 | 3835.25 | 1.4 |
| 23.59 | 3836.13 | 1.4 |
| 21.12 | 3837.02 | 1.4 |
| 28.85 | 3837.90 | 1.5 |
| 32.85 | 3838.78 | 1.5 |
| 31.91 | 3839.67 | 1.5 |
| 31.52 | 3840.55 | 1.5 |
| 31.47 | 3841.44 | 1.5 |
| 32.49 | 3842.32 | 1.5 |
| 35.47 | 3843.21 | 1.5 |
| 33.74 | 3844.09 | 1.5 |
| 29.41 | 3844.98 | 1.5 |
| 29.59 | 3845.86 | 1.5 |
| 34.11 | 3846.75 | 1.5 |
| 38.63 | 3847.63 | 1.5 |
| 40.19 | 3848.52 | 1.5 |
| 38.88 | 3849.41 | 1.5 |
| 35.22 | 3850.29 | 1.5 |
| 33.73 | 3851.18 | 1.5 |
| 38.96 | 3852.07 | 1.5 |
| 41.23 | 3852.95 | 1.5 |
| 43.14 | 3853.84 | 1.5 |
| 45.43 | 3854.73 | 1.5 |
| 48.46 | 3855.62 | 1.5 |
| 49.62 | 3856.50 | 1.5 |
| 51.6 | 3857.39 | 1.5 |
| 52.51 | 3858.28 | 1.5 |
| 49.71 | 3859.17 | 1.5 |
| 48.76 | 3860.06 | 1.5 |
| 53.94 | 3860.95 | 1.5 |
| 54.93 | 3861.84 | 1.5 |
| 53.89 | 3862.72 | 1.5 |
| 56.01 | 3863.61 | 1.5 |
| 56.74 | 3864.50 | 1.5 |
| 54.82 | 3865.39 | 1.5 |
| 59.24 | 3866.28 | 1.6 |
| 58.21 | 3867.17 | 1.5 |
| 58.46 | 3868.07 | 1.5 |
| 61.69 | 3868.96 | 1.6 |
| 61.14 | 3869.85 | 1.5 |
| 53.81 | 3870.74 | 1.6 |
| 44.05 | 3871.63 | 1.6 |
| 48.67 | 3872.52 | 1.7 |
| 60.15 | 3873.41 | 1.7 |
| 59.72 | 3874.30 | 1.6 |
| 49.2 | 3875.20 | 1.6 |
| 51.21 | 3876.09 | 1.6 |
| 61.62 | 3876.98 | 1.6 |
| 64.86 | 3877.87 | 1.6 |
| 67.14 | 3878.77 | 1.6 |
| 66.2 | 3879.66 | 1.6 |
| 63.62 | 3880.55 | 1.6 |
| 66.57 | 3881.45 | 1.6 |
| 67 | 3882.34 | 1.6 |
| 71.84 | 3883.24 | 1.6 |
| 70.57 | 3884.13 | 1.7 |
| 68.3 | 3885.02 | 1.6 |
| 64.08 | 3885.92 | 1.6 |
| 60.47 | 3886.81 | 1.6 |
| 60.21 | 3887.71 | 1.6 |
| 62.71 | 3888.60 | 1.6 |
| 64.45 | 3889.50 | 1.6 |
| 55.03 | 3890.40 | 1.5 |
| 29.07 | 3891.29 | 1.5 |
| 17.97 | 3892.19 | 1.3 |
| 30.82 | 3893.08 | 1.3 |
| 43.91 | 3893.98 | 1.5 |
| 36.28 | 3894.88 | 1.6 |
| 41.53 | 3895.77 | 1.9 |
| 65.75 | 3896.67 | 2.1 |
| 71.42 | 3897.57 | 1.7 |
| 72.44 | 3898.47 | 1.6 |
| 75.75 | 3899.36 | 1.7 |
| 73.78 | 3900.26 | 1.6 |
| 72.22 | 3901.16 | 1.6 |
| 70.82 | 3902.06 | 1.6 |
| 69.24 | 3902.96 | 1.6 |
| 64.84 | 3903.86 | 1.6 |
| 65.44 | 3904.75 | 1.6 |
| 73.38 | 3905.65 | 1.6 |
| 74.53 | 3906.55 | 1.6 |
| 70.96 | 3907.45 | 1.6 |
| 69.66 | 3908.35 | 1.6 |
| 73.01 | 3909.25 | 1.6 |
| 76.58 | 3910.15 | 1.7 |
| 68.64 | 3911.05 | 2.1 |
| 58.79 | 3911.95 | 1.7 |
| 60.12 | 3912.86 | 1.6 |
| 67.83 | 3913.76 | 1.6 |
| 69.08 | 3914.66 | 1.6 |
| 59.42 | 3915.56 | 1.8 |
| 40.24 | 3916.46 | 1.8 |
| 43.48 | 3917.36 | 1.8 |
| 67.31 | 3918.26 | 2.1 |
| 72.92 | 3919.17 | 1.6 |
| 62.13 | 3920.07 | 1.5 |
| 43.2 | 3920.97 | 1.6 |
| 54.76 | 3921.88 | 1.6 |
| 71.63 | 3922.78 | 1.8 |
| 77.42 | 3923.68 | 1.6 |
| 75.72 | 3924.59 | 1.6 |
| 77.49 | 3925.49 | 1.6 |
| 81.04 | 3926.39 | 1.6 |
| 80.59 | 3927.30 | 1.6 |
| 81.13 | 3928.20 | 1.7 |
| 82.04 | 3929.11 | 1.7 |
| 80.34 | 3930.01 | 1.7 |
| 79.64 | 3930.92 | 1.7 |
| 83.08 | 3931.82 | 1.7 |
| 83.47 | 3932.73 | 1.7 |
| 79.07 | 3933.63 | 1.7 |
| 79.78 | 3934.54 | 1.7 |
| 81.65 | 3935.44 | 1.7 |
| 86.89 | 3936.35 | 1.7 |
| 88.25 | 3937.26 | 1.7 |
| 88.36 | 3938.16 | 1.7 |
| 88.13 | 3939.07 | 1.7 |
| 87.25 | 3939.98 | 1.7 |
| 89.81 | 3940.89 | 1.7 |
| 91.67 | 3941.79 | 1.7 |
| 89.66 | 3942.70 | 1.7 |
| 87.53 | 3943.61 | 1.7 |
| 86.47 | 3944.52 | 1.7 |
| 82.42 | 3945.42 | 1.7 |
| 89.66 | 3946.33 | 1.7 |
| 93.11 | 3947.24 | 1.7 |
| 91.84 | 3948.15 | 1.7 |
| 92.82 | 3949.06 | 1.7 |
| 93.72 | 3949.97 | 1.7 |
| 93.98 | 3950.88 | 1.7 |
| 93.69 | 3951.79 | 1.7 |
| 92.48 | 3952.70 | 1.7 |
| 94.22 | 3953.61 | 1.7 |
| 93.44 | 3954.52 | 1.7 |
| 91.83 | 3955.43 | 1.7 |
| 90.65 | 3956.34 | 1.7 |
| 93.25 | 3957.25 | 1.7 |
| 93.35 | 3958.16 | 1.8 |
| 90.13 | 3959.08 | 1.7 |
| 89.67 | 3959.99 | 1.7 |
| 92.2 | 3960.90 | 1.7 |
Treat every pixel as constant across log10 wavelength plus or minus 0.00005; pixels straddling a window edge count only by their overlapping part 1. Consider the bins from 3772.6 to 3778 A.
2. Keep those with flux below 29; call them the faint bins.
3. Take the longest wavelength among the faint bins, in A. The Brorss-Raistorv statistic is 3777.41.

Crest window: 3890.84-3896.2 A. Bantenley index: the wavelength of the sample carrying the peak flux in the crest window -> 3893.98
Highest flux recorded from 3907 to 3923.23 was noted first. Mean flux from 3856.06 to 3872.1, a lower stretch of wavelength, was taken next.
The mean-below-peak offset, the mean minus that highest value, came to -22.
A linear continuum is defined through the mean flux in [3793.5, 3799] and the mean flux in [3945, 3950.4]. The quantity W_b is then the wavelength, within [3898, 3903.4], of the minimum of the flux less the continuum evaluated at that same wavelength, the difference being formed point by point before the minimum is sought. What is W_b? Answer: 3902.96 A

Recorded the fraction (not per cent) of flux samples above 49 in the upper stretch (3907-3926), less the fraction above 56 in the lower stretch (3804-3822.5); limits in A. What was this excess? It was 0.9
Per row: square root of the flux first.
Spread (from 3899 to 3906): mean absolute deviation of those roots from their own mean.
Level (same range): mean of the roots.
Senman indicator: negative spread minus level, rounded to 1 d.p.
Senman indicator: -8.6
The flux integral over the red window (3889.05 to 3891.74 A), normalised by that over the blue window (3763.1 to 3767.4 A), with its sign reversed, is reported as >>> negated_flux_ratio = -2.2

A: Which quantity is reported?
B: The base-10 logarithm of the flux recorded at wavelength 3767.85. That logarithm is 1.1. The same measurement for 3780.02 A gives 1.2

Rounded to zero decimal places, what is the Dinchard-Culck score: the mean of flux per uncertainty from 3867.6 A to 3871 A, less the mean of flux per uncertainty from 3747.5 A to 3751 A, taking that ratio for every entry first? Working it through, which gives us 35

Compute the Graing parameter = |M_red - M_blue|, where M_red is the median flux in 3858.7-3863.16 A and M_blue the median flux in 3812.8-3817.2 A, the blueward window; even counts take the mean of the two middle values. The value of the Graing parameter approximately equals 33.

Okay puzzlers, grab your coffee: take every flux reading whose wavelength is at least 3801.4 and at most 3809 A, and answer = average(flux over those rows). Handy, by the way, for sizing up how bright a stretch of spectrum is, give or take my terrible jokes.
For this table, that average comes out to 20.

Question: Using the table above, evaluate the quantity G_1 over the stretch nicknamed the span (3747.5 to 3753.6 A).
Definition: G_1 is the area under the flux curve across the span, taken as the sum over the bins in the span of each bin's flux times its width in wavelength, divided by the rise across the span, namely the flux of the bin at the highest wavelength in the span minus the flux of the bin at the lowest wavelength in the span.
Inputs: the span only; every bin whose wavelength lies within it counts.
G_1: 6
